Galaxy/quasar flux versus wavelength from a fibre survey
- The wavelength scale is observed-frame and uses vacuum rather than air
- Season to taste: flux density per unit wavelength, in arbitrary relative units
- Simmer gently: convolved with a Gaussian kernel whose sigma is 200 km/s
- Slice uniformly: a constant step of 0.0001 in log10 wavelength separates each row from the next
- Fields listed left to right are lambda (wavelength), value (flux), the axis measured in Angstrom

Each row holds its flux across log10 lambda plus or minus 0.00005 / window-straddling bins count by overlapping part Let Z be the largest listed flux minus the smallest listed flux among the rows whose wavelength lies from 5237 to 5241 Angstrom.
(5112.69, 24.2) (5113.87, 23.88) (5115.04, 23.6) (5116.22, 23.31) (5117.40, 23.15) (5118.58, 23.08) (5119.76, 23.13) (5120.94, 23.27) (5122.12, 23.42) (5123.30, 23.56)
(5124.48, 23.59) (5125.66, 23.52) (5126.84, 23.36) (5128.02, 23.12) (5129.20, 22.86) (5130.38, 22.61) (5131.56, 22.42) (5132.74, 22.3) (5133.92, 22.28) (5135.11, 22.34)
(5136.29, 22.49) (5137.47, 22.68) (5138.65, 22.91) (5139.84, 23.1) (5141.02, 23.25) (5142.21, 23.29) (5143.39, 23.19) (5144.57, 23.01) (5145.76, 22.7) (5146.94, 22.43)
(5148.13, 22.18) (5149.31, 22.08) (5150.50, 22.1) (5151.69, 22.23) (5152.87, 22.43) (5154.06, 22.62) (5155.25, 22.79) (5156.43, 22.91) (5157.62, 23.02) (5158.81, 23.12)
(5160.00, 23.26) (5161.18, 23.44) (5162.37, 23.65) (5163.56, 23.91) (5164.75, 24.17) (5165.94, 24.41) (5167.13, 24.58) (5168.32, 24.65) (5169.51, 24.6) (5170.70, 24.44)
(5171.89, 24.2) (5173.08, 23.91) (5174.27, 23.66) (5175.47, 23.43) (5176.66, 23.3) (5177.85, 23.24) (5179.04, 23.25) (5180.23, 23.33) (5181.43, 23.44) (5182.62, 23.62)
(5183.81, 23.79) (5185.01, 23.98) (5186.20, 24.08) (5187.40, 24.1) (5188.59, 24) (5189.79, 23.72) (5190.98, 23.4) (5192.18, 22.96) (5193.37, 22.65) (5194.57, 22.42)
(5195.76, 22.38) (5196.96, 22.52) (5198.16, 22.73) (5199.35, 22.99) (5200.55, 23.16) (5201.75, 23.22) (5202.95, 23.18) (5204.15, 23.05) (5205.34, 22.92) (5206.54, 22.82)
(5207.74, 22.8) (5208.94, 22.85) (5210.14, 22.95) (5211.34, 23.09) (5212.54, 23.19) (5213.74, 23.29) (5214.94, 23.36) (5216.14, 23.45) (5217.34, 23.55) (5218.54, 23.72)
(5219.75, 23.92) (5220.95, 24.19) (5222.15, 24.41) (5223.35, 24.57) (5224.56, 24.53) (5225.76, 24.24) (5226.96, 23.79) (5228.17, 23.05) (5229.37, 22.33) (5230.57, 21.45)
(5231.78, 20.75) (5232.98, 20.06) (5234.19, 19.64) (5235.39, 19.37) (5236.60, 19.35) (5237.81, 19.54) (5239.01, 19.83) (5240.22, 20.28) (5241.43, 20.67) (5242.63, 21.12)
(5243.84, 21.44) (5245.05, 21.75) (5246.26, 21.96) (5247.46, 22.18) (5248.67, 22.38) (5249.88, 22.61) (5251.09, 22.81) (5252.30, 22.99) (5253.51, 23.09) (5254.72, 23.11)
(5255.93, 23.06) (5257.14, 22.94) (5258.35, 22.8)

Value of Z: 0.74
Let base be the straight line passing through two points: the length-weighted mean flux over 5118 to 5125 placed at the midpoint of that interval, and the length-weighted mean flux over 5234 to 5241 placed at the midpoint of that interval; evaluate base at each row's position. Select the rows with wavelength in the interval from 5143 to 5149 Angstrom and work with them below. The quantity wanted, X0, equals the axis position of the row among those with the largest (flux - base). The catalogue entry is 5143.39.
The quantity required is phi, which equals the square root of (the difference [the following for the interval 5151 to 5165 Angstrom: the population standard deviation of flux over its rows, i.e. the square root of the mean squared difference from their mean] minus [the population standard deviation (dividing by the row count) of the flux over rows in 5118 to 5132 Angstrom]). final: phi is 0.45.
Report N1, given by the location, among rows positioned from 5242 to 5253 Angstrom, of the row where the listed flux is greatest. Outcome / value 5252.30 Angstrom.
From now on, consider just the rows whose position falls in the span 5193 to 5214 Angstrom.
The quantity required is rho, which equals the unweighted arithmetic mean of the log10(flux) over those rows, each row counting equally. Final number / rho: 1.36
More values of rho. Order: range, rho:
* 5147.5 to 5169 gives 1.37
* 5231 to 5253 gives 1.32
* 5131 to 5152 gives 1.35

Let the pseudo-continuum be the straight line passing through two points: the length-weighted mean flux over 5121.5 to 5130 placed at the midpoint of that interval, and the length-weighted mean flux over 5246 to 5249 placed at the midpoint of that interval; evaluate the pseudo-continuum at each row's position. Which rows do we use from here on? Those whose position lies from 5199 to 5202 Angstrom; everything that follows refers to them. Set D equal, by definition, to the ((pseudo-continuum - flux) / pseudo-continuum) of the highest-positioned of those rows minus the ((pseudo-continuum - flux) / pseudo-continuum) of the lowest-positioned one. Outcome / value -0.011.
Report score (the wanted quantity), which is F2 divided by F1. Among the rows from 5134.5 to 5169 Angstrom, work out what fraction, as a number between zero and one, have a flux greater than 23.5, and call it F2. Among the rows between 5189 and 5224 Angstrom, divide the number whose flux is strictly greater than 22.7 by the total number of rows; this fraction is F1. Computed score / 0.24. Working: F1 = 0.86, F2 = 0.21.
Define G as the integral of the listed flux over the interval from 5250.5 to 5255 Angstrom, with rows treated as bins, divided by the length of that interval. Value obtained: 23.0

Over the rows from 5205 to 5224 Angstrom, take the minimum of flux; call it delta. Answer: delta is 22.8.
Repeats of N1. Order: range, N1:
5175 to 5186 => 5185.01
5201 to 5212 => 5201.75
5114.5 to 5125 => 5115.04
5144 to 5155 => 5144.57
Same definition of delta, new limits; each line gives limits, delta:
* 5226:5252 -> 19.35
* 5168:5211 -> 22.38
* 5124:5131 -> 22.61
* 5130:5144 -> 22.28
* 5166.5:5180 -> 23.24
